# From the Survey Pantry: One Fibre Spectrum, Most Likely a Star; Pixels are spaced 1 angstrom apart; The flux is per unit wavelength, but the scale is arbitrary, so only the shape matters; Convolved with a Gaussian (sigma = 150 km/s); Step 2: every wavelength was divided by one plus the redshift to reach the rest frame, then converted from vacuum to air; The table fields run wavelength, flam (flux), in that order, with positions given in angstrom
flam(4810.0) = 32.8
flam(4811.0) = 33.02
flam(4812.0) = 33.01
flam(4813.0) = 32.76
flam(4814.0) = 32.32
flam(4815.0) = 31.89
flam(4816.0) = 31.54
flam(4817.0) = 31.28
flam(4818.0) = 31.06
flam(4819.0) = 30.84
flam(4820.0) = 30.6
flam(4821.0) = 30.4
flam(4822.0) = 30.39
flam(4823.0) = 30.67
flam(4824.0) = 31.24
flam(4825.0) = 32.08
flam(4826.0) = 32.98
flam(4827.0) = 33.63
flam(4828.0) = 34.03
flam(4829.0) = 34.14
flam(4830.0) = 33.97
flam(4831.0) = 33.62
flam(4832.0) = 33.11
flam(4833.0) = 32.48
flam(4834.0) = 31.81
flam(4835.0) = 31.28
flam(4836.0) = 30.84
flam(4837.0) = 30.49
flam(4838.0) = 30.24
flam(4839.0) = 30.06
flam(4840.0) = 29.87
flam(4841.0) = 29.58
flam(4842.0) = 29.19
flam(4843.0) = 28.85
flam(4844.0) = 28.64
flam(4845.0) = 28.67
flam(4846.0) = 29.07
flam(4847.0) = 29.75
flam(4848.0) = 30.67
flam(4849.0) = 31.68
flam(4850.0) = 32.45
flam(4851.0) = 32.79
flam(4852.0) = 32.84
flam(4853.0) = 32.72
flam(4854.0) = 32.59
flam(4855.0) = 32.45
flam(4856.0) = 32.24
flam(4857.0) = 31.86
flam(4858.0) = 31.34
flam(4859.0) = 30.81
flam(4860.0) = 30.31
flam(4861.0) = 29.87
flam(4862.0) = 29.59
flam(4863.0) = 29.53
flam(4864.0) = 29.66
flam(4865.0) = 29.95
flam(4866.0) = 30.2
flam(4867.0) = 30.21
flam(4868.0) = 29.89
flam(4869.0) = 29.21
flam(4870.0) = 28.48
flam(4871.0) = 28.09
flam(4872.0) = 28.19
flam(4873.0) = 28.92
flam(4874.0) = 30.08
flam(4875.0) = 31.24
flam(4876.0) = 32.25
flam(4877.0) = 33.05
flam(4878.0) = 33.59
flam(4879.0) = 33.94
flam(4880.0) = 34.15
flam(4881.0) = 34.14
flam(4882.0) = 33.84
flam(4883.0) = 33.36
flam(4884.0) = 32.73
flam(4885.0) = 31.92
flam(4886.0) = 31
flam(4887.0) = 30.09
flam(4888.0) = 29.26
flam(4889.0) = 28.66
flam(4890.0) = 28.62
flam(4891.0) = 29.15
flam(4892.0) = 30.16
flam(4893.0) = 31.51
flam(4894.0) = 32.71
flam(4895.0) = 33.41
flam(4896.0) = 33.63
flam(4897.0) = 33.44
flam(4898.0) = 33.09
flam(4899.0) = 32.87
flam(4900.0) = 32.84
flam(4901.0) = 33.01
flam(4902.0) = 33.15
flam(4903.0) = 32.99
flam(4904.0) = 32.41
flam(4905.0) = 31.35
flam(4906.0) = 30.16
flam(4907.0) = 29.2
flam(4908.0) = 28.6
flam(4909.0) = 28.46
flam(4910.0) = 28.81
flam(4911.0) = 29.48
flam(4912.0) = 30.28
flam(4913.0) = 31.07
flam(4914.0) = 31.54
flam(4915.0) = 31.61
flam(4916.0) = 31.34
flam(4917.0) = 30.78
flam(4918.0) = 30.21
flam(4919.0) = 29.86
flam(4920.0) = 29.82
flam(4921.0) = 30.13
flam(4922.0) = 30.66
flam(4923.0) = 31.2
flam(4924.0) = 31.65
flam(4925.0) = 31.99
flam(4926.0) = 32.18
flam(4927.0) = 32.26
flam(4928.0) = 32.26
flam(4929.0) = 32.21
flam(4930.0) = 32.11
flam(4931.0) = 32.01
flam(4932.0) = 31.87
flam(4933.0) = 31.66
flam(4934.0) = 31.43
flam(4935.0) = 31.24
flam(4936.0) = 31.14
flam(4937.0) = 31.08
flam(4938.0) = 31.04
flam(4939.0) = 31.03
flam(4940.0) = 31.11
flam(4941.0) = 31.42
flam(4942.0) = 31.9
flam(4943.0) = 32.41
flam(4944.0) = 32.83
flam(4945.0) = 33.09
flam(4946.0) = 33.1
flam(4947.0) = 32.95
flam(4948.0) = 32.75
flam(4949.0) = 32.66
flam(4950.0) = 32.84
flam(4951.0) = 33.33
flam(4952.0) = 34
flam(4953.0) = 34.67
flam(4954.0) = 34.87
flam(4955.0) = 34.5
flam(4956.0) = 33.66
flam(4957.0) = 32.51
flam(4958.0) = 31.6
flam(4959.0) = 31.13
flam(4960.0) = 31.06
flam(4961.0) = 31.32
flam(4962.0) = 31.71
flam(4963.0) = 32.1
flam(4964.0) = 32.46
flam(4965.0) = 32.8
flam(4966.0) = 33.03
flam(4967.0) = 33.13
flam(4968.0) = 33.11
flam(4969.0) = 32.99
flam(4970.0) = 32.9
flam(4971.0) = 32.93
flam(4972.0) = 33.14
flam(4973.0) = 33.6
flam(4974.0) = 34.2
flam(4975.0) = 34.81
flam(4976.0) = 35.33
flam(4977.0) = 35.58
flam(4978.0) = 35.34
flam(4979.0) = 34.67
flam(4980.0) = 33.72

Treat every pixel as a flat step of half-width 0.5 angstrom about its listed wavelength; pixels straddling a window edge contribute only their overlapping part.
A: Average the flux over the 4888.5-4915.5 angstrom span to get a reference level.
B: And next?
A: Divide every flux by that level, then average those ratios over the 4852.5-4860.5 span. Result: 1.02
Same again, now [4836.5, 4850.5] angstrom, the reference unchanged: 0.96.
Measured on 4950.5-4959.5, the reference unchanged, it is 1.07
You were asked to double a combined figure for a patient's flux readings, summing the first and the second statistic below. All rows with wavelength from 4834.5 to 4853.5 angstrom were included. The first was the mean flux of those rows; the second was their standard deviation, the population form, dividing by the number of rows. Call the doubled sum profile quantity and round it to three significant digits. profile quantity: 63.8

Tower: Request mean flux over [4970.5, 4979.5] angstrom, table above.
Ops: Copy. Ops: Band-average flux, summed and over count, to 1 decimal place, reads 34.4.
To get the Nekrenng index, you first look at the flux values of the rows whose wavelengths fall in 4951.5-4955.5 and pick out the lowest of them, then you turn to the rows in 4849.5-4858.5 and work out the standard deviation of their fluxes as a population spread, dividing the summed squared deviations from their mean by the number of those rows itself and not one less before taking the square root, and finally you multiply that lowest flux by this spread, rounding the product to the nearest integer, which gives 16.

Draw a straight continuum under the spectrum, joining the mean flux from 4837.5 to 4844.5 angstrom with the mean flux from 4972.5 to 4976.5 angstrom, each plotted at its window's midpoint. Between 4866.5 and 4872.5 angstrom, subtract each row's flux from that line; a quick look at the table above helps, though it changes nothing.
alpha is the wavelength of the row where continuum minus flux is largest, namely 4871.0 angstrom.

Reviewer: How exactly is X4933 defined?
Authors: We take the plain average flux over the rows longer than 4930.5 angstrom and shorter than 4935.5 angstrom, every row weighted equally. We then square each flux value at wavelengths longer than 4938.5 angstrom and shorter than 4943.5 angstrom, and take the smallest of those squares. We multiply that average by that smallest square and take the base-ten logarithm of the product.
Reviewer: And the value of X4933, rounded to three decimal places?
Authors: 4.484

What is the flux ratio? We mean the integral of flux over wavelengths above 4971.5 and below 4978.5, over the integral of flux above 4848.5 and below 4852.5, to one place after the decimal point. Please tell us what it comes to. 1.9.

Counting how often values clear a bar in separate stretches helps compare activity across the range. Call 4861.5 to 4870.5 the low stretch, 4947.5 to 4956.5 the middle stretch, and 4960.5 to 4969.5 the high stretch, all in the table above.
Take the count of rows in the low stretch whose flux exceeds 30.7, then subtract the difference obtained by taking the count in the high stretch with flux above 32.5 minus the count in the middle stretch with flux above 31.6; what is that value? 4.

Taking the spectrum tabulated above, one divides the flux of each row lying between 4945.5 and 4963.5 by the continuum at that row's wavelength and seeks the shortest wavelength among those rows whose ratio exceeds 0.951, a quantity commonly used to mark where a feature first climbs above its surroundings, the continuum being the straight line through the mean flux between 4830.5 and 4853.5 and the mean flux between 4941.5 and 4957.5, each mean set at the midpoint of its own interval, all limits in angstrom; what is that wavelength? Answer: 4946.0 angstrom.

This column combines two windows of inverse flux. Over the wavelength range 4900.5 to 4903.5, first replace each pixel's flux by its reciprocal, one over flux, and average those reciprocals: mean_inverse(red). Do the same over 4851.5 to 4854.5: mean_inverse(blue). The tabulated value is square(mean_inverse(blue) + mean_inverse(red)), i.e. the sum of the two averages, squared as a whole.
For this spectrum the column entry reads 0.0037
